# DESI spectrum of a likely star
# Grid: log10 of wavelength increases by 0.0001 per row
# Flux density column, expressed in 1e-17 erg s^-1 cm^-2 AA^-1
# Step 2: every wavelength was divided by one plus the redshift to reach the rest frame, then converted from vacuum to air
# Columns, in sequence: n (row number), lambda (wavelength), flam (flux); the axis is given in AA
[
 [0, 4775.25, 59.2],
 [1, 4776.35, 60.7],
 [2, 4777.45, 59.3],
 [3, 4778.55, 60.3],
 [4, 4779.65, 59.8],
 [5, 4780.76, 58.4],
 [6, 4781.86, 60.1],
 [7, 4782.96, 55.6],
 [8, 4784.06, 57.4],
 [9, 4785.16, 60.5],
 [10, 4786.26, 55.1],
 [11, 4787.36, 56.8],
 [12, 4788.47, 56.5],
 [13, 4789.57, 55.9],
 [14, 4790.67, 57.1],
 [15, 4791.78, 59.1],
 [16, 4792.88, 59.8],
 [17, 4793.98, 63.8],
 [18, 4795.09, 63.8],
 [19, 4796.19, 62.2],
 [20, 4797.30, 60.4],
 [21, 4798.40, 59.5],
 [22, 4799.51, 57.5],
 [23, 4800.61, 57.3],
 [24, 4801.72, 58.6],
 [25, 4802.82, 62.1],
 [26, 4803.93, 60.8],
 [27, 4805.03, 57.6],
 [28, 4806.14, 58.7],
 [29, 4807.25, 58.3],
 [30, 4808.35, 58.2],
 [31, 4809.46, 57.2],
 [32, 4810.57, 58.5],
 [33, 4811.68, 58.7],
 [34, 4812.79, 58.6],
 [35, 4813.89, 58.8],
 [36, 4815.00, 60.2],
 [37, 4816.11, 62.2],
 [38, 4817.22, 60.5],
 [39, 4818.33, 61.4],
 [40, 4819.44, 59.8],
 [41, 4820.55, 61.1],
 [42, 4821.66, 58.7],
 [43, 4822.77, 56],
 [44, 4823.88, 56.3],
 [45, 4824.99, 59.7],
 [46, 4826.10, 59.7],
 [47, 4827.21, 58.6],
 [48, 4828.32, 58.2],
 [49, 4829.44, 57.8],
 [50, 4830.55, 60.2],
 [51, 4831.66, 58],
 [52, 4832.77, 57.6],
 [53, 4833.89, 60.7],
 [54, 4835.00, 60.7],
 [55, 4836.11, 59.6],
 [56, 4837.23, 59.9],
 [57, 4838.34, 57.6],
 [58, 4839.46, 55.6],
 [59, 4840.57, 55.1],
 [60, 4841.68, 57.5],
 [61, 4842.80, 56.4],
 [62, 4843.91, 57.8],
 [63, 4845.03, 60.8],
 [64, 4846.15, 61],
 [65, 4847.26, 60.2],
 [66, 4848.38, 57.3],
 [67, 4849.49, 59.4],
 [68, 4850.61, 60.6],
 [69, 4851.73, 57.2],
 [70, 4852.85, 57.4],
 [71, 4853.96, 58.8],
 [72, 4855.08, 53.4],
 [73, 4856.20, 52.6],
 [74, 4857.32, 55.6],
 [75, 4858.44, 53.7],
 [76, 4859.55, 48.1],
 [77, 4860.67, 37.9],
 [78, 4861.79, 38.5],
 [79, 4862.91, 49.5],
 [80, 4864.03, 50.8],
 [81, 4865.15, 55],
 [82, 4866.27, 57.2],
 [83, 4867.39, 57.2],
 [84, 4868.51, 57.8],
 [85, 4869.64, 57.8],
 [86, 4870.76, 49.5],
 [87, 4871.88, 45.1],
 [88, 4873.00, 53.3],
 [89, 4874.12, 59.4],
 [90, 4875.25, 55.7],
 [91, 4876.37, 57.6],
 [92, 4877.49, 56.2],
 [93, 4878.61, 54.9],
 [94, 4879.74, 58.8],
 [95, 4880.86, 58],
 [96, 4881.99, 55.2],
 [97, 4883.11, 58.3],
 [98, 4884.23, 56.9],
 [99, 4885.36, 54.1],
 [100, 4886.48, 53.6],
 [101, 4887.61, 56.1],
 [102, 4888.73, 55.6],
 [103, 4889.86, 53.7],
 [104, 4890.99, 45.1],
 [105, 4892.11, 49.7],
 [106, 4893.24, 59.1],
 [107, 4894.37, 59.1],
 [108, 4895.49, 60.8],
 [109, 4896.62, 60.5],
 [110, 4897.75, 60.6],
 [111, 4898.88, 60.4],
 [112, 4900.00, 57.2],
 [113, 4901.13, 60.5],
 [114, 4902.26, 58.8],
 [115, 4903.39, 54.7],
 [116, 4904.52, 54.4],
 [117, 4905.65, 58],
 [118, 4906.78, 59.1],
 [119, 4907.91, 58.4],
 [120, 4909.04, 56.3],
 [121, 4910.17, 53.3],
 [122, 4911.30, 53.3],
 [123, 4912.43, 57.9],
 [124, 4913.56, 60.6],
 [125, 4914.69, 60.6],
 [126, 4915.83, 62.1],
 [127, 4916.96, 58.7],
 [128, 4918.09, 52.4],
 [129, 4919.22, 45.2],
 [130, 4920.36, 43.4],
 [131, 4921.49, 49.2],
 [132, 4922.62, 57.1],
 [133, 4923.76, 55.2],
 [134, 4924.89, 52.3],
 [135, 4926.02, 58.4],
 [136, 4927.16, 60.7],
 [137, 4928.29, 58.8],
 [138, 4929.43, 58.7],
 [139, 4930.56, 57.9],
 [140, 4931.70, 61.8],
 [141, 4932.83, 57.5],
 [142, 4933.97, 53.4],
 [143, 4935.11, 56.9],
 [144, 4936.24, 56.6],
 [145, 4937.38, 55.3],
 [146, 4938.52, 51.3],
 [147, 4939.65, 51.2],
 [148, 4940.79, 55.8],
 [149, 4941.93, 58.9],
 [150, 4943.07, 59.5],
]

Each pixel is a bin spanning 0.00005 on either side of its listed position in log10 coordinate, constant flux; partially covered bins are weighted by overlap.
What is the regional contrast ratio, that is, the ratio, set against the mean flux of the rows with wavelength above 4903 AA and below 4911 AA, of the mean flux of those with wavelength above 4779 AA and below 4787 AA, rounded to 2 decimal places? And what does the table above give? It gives 1.03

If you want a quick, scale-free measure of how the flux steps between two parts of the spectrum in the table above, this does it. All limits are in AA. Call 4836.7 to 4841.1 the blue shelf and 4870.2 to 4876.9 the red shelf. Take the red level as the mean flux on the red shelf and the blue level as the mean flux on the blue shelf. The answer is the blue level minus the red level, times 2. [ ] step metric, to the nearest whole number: 7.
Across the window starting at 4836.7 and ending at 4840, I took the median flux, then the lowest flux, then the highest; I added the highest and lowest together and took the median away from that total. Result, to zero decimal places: 58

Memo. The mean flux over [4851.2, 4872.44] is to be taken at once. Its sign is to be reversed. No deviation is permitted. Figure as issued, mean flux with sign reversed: -52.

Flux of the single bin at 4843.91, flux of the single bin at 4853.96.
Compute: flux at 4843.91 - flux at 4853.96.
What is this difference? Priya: -1.0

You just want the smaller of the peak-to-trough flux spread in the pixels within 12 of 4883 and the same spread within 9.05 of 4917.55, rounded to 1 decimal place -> 14.3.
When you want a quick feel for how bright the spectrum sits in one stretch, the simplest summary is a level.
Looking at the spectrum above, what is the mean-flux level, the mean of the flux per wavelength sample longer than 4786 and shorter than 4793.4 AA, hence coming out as 57.2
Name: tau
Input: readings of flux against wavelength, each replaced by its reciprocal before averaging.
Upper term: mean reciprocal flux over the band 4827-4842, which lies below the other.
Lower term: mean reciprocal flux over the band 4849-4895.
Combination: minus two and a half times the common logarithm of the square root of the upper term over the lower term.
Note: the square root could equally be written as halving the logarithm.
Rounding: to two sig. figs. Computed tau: 0.045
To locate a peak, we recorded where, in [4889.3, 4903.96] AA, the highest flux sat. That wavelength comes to 4895.49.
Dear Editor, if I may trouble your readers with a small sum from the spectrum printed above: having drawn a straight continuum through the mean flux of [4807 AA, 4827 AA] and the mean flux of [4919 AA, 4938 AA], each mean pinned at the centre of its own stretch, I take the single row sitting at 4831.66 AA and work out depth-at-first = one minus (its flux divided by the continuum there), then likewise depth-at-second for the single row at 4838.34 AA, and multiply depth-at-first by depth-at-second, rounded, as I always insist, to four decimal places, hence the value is 0.0001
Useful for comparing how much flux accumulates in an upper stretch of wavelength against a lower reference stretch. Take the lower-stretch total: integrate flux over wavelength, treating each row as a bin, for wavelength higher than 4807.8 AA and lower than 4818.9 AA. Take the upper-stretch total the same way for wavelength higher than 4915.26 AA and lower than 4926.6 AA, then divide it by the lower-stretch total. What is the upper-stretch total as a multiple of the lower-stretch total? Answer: 0.92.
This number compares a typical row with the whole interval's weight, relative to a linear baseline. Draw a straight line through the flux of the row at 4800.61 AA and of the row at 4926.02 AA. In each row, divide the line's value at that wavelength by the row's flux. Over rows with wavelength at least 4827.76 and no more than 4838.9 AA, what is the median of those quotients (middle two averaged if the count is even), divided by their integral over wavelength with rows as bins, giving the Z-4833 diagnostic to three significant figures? 0.0900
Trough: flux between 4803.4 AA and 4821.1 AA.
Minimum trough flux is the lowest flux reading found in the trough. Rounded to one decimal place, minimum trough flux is 57.2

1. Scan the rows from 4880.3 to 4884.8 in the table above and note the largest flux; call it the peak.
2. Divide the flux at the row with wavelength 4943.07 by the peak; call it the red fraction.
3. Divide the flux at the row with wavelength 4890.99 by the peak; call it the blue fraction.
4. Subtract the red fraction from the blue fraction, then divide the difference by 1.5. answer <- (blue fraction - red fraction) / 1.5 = -0.16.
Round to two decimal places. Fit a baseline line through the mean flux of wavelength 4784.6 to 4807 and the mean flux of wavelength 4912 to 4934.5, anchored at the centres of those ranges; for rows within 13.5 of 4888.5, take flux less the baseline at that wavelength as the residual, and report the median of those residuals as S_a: 0.13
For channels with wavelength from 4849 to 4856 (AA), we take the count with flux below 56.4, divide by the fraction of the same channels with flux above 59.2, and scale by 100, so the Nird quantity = 300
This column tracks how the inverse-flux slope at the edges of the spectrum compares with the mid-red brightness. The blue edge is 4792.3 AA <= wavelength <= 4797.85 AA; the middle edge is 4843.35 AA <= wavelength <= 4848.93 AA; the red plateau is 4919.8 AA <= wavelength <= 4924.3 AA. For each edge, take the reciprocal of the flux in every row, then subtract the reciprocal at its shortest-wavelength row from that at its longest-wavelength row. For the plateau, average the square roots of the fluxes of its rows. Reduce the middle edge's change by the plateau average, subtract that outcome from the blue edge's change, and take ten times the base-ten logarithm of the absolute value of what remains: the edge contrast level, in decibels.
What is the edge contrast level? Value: 8.54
